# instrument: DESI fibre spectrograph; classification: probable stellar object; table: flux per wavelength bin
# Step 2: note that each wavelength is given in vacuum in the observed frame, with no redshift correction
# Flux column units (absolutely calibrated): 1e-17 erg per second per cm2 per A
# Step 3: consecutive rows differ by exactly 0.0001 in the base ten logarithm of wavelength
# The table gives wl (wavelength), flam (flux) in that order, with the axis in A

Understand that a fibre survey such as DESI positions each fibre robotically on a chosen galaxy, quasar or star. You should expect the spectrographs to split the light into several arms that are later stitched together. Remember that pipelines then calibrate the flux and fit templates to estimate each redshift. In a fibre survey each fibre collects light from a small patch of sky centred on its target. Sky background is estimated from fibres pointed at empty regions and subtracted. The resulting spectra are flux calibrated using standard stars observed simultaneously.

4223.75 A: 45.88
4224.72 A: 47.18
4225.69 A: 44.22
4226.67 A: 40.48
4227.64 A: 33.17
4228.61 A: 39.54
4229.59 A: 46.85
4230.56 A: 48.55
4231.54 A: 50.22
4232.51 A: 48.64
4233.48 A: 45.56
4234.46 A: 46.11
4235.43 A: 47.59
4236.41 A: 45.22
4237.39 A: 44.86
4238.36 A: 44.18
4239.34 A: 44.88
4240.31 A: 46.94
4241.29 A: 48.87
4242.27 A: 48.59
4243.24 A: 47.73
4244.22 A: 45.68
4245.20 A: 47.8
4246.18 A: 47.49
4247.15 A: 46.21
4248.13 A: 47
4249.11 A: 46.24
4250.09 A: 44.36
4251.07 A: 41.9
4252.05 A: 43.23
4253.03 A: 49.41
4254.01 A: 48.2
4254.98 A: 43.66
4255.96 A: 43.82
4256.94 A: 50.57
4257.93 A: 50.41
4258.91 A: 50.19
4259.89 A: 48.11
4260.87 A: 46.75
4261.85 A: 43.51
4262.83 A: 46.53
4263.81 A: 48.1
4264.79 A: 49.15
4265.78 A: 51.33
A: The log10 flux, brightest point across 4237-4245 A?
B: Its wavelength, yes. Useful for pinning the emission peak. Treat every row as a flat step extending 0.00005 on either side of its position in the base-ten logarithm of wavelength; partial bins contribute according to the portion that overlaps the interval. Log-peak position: 4241.29 A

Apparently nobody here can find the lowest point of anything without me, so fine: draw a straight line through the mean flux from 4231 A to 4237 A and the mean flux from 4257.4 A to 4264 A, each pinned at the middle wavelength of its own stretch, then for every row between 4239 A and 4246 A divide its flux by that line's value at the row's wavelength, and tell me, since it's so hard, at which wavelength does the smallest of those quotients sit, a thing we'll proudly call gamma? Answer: 4239.34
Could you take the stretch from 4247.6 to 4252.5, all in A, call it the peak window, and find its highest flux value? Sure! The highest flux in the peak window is 47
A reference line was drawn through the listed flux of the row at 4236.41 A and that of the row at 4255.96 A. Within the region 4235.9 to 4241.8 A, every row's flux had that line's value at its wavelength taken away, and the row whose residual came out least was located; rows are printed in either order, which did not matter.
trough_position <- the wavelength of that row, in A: 4238.36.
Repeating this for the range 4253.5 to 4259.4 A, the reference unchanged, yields 4254.98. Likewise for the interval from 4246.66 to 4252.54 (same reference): 4251.07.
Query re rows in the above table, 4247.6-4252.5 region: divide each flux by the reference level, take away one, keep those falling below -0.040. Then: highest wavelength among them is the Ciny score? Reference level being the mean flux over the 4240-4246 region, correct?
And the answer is 4252.05 A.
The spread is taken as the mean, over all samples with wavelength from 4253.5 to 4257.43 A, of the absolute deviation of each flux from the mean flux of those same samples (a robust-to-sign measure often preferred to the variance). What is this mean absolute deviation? 2.8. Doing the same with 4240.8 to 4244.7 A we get 1.0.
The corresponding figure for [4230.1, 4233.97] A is 1.3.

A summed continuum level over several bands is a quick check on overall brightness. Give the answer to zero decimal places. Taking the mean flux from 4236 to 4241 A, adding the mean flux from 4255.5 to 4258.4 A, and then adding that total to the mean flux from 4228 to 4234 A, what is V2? 140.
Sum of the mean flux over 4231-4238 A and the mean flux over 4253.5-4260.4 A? 94.7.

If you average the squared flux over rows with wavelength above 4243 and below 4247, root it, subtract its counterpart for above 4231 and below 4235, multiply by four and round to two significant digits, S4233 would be -1.9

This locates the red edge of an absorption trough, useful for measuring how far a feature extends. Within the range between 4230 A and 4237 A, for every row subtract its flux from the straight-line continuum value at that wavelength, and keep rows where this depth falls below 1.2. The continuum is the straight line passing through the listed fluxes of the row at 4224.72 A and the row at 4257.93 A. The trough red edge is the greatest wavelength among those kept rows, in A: 4235.43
